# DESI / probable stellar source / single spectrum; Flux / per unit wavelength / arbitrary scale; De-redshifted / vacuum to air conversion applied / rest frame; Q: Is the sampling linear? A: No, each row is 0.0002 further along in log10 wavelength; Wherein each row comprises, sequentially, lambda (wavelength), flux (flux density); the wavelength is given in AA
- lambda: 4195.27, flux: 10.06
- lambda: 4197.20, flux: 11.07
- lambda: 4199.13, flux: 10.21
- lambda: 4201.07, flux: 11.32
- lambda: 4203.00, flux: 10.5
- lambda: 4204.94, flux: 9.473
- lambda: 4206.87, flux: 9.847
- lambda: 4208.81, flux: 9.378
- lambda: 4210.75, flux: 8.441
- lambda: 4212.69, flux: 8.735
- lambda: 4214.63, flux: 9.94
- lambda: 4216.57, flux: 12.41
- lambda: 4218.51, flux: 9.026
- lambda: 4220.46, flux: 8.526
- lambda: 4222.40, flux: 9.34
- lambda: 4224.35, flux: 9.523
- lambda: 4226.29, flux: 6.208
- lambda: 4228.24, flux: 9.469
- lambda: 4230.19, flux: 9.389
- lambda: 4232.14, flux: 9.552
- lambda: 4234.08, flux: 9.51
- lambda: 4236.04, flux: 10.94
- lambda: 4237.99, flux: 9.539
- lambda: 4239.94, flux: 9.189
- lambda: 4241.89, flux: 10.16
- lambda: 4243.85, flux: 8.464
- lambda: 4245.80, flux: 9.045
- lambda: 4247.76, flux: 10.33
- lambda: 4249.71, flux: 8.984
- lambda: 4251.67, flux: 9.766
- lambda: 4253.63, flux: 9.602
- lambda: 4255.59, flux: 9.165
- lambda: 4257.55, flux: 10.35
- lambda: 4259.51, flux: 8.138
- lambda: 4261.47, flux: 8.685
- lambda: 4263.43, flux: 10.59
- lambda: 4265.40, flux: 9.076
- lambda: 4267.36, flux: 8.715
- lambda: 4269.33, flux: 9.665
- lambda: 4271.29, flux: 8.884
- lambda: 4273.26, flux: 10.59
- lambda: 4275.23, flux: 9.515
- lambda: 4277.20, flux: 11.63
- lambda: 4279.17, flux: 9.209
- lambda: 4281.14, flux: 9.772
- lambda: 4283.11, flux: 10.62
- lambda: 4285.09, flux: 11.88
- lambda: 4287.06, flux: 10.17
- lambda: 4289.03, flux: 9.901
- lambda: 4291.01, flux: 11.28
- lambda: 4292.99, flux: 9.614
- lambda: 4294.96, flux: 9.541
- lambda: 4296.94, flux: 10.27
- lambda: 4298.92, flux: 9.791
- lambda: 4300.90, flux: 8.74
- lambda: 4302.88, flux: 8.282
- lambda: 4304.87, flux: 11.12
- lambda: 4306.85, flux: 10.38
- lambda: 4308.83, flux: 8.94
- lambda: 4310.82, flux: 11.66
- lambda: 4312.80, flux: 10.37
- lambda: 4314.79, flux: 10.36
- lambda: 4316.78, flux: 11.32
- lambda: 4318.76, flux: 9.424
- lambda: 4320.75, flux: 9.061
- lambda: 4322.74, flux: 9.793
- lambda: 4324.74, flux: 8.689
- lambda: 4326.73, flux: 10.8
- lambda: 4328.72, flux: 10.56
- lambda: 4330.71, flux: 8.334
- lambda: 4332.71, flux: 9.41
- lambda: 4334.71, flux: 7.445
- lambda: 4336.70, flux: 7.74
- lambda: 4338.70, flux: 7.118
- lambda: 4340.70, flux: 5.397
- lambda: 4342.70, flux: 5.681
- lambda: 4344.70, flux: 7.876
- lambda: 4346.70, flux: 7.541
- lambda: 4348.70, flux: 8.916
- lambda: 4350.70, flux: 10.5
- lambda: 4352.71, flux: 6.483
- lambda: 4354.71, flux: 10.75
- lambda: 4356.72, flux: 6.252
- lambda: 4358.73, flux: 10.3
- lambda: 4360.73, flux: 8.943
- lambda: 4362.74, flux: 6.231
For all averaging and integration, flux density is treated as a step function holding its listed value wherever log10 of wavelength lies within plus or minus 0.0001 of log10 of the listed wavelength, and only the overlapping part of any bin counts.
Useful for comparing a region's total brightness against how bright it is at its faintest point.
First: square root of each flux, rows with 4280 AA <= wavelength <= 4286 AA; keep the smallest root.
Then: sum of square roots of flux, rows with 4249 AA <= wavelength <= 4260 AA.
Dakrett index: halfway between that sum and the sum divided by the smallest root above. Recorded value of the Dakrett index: 12.1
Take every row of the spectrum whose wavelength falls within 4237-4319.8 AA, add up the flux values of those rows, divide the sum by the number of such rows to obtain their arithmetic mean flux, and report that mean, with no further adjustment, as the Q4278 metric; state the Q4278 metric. 9.8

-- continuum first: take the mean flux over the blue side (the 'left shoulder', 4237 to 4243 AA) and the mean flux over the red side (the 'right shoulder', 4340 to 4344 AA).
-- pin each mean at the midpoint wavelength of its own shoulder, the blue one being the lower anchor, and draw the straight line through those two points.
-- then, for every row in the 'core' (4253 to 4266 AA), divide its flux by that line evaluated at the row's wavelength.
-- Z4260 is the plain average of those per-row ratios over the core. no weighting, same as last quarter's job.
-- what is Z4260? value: 1.06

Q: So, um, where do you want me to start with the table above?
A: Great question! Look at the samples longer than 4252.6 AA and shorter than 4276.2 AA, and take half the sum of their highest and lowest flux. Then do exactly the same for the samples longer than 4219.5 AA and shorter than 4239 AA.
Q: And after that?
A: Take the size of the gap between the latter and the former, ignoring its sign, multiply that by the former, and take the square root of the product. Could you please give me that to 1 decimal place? 2.7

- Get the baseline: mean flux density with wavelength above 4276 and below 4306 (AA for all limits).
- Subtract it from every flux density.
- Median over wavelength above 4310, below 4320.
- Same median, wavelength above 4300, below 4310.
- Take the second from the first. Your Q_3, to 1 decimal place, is 1.4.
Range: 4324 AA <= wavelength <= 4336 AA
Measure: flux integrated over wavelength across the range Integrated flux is 110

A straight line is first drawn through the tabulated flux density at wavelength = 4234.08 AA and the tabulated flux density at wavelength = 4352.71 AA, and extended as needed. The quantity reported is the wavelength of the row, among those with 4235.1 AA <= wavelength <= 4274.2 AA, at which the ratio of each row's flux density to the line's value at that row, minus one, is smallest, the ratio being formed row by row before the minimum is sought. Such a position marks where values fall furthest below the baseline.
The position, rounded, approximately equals 4243.85 AA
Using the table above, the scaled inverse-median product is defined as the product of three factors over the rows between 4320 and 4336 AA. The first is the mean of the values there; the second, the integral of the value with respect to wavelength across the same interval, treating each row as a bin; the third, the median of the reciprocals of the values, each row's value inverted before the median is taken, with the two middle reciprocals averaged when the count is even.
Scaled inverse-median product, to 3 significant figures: 148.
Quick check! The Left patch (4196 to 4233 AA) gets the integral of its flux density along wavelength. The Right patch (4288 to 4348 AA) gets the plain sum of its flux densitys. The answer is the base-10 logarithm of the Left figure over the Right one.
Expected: 0.1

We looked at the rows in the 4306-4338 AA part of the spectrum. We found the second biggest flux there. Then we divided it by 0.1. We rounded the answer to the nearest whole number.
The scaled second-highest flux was 113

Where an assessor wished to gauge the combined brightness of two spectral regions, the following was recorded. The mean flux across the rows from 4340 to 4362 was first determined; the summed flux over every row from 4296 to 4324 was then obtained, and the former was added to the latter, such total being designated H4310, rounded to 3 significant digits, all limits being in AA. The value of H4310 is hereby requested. 148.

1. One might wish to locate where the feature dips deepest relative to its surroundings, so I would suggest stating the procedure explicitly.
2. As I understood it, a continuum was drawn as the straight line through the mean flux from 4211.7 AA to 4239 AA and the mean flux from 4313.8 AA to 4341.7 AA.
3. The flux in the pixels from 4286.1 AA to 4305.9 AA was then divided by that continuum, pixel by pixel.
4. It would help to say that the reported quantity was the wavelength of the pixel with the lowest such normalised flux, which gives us 4302.88 AA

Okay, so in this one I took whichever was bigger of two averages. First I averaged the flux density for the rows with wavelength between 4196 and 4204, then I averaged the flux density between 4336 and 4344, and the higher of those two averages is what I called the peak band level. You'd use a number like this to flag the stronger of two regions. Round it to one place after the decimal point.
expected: 10.8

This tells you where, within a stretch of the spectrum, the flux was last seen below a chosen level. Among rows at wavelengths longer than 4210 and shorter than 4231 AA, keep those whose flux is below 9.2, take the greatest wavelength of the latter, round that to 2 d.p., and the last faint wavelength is 4226.29 AA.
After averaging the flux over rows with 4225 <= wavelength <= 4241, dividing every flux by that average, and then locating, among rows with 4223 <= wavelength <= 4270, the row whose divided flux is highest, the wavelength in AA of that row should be 4236.04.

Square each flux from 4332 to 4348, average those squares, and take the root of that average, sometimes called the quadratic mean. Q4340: 7.4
